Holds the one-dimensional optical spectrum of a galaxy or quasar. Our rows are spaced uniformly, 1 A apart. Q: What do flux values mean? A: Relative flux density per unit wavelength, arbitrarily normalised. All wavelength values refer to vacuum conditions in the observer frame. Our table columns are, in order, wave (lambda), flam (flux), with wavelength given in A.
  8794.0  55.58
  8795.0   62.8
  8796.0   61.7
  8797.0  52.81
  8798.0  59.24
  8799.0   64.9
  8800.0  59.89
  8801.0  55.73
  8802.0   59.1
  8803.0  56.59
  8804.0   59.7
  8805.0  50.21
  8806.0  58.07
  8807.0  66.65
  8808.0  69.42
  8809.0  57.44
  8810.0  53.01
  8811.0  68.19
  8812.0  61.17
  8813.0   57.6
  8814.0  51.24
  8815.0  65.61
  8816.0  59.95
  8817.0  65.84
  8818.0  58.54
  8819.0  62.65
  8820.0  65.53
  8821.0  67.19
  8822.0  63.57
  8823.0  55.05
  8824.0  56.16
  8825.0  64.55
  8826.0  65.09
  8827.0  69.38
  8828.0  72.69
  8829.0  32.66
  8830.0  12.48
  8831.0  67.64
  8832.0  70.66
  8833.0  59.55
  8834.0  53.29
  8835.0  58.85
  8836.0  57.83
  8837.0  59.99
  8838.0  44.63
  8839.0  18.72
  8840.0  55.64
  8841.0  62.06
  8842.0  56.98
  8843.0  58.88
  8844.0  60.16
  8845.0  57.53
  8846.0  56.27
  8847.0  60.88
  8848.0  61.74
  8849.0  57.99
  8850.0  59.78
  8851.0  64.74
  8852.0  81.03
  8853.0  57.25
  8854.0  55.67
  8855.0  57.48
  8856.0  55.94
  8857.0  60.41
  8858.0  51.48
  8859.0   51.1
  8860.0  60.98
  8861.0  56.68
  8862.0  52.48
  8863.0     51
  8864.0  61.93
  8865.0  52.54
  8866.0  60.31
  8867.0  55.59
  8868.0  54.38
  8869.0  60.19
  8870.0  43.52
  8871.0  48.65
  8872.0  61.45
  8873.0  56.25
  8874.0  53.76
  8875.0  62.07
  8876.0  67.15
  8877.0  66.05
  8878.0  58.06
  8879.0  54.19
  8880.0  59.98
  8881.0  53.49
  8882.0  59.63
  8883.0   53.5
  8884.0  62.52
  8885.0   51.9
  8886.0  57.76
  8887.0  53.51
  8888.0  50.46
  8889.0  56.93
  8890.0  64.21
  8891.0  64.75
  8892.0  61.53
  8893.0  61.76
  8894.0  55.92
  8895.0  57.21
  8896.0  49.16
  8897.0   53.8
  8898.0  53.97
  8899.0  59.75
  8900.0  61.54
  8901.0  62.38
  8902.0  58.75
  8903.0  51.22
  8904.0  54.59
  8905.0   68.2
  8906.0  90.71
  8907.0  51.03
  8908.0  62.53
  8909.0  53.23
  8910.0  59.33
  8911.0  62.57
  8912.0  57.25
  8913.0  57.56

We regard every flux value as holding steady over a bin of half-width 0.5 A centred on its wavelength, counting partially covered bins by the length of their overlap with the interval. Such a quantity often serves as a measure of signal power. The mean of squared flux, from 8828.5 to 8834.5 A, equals 2863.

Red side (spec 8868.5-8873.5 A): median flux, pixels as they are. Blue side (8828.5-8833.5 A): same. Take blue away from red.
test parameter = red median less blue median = -3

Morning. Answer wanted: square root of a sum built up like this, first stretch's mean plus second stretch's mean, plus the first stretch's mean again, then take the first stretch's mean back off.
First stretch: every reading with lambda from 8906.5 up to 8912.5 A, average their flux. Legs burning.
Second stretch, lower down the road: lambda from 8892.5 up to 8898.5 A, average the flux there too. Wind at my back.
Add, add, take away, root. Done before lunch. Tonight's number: 10.6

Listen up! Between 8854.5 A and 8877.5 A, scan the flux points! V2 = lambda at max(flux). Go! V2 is 8876.0 A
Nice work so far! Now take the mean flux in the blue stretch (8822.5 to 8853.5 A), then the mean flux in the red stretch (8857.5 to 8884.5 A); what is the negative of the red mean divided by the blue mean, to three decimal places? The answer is -0.992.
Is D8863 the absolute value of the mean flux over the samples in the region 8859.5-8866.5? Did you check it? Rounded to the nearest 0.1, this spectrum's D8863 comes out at 56.6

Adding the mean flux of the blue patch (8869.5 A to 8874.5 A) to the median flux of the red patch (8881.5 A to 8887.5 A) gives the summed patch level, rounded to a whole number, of 108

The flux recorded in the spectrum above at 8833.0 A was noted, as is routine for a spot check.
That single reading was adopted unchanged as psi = 59.55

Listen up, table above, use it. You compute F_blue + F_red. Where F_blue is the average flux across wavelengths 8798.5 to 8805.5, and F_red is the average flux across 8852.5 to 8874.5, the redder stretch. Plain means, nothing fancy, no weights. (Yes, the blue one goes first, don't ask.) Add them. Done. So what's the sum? 113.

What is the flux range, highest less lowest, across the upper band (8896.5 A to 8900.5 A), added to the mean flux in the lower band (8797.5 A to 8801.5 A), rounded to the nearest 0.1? 67.7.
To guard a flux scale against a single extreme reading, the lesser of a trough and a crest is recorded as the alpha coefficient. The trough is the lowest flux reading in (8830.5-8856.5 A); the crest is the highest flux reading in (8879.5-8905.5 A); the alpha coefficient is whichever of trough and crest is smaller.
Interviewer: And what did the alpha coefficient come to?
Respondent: 19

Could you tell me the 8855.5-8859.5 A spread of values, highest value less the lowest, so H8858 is 9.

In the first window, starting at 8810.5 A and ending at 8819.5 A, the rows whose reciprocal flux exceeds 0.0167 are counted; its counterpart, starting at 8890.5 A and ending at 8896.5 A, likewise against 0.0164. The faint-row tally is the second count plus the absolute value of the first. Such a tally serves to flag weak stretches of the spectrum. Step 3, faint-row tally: 6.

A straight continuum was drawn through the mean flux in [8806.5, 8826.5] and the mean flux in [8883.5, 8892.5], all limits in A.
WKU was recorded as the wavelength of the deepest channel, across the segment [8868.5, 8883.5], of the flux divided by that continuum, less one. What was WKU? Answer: 8870.0 A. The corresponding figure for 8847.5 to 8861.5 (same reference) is 8859.0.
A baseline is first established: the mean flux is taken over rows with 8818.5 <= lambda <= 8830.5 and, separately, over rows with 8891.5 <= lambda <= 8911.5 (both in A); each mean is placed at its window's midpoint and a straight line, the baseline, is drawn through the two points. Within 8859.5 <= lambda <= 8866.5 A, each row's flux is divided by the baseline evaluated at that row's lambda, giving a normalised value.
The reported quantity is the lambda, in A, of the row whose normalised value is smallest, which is 8863.0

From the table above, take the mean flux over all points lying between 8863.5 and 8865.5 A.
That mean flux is 57.2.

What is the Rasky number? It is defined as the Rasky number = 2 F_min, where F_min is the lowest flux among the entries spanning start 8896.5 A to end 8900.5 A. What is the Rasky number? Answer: 108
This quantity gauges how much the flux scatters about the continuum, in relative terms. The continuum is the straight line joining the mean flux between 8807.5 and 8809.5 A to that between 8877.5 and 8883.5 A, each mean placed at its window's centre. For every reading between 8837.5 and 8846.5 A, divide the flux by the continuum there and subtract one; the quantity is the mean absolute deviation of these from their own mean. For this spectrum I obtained 0.15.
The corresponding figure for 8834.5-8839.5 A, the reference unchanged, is 0.21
